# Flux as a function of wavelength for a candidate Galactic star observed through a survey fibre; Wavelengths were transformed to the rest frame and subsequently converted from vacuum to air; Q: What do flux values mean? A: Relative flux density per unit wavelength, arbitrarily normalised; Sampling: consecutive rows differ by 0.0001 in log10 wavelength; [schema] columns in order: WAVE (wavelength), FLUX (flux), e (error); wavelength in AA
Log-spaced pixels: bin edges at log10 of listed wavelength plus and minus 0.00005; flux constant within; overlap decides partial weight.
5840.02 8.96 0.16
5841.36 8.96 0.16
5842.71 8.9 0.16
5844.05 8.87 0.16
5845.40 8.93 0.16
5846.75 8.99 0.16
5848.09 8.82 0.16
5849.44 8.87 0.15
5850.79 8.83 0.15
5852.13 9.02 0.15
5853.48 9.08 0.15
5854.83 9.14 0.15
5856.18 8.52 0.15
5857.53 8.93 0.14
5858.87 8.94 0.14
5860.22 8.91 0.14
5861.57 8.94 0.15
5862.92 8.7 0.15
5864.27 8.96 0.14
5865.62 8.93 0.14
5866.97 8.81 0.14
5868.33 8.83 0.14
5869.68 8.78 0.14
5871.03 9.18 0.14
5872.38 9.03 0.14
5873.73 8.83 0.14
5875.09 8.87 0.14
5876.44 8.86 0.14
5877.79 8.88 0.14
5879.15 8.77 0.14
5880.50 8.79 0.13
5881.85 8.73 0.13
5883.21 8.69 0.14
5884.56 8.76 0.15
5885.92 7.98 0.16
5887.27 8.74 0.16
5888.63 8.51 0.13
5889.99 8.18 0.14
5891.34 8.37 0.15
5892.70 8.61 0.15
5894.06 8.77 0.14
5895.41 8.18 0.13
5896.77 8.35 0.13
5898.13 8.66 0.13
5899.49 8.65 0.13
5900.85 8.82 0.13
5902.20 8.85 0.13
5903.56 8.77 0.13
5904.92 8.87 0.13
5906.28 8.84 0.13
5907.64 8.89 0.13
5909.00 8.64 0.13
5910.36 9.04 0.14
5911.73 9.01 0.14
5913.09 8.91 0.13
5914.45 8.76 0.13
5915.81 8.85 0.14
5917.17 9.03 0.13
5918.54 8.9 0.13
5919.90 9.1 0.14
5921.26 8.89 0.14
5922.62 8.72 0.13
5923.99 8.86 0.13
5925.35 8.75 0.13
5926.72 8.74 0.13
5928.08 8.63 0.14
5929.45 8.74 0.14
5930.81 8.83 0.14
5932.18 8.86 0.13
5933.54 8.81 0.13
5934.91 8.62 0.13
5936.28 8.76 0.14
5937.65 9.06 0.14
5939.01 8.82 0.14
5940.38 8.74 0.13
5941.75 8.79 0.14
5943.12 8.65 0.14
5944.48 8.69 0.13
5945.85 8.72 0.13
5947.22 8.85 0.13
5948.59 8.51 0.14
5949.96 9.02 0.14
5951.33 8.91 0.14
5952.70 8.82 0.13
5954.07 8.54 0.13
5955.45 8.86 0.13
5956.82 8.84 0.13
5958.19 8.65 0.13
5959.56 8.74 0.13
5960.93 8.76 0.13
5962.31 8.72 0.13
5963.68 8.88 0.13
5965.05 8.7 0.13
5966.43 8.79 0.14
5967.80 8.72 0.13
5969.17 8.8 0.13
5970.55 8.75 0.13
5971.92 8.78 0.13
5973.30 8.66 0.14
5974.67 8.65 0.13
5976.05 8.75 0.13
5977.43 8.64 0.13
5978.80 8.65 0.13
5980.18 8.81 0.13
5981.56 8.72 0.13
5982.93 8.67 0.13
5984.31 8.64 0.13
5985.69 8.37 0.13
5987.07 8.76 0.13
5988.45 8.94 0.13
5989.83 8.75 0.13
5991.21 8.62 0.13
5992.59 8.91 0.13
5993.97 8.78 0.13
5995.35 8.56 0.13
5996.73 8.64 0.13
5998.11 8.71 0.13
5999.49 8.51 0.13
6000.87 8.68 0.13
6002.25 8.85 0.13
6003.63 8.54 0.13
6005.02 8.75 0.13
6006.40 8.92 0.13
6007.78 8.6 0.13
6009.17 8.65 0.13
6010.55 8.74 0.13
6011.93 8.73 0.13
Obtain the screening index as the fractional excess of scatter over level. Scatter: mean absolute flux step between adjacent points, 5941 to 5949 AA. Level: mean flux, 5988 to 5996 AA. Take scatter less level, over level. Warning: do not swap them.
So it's -0.9845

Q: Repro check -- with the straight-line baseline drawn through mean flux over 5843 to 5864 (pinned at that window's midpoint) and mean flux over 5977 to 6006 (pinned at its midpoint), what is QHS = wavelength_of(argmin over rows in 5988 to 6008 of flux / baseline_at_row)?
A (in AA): 5999.49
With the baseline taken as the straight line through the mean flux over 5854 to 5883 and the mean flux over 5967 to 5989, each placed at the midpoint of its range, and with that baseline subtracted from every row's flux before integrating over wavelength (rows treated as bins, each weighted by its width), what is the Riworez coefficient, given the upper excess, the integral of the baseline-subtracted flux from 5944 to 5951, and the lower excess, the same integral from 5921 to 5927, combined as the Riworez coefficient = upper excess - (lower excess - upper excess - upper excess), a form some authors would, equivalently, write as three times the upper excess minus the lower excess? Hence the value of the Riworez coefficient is 0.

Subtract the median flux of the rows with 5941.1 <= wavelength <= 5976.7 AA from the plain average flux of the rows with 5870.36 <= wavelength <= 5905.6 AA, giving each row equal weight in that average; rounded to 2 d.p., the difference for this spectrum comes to -0.07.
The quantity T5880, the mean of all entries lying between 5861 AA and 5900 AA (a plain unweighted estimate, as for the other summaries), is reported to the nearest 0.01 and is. 8.70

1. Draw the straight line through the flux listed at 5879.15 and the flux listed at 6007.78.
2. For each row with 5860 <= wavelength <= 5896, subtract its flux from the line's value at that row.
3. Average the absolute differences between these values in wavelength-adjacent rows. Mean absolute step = 0.198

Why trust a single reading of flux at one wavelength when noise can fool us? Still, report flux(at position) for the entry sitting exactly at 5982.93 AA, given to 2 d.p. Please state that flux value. 8.67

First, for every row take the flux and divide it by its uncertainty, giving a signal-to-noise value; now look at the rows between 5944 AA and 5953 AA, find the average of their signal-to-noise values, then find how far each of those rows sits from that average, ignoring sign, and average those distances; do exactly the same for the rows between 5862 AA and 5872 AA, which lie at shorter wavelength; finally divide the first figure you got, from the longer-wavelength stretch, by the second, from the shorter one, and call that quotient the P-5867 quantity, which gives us 1.5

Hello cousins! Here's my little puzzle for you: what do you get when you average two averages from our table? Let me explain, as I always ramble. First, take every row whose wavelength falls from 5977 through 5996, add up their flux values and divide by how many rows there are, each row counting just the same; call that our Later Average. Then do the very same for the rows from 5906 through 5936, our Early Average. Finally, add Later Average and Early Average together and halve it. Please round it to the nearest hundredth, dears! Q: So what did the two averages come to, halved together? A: 8.77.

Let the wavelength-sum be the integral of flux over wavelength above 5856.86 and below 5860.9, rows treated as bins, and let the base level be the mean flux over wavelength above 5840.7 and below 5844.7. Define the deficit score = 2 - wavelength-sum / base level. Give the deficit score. -2.05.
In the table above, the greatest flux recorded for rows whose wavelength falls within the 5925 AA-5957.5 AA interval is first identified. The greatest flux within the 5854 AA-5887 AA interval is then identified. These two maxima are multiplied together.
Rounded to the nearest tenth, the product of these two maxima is 83.2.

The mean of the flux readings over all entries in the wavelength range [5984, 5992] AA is 8.68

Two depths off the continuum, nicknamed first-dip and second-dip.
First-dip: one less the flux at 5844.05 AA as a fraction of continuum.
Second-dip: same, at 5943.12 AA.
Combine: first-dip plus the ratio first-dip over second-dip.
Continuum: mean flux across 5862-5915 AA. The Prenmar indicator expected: -1.5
